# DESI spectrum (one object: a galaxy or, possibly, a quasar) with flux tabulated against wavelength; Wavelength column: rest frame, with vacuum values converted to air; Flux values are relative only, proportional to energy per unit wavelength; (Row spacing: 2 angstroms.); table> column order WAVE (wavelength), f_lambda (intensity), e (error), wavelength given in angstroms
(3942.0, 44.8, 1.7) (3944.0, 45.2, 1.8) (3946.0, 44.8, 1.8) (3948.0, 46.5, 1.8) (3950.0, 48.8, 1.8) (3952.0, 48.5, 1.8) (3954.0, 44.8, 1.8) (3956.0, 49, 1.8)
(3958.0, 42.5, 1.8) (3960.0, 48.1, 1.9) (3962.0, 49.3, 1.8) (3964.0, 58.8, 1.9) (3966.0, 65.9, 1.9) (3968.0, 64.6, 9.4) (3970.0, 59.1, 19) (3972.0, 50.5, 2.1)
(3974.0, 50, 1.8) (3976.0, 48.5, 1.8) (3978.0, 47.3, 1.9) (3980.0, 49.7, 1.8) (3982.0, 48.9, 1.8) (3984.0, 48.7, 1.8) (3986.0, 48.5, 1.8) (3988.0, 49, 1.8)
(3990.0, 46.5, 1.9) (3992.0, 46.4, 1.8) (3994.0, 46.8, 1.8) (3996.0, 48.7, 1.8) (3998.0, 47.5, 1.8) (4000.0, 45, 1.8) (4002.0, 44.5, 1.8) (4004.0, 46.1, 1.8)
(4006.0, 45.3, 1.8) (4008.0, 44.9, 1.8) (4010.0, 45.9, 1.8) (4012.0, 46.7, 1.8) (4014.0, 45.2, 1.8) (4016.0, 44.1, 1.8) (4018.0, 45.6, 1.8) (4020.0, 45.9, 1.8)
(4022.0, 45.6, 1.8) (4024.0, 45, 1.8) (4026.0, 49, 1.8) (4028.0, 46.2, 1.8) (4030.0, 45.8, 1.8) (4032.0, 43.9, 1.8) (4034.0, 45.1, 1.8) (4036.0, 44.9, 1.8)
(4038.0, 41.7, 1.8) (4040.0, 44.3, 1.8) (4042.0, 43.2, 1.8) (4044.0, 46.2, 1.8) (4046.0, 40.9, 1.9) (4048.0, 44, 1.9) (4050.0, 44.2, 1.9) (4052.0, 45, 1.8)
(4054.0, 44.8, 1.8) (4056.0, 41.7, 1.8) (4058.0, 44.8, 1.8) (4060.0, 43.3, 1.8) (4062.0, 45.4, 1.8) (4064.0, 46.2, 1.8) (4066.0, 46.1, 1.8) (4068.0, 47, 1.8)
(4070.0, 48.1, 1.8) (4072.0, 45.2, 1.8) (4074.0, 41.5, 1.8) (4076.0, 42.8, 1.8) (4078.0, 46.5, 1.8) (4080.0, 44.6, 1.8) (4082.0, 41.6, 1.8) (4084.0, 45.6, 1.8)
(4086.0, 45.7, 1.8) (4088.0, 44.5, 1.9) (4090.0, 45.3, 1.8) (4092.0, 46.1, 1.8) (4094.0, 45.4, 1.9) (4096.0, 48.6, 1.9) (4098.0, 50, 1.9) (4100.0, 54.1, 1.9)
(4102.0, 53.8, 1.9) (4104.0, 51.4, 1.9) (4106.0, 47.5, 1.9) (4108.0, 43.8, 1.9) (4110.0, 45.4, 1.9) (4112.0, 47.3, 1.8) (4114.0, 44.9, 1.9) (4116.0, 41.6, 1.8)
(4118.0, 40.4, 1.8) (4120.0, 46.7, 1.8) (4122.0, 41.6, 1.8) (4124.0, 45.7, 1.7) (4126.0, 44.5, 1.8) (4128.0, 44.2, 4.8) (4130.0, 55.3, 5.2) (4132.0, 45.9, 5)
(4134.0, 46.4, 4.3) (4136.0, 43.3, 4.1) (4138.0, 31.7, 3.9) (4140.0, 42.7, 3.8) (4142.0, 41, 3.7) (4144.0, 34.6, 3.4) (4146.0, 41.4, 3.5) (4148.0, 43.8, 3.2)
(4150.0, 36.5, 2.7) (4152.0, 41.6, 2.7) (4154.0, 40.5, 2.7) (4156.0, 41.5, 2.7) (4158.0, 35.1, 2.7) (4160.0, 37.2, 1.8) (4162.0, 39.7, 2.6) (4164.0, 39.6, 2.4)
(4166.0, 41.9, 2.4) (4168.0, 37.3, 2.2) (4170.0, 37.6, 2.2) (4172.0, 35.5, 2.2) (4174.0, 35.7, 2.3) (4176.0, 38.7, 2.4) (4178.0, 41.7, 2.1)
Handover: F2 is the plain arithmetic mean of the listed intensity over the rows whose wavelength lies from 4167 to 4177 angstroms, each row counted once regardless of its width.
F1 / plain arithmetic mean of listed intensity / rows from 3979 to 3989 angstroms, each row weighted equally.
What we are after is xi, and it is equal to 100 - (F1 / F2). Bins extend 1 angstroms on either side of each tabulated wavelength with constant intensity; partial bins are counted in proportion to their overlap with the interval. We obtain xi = 98.7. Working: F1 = 49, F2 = 37.0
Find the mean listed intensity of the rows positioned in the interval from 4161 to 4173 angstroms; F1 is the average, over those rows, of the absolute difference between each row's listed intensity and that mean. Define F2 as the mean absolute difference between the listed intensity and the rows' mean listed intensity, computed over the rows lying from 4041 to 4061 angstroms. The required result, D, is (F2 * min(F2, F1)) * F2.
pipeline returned 1.9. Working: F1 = 1.8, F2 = 1.2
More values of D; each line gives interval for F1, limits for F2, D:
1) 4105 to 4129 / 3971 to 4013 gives 3.5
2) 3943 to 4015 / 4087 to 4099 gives 5.5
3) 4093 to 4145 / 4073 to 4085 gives 5.8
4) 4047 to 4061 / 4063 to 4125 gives 4.5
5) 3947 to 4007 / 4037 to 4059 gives 2.4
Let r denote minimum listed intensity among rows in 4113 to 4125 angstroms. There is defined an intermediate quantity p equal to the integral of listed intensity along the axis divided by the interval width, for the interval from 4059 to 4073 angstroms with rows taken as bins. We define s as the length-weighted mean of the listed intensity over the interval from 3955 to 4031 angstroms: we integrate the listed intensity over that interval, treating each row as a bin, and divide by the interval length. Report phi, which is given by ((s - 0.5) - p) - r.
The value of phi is -38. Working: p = 45.9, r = 40.4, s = 48.6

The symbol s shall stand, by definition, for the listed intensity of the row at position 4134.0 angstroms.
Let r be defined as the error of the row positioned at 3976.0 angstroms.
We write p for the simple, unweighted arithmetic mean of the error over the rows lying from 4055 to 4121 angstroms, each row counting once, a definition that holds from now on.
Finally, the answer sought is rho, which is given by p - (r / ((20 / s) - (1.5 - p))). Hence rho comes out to -0.52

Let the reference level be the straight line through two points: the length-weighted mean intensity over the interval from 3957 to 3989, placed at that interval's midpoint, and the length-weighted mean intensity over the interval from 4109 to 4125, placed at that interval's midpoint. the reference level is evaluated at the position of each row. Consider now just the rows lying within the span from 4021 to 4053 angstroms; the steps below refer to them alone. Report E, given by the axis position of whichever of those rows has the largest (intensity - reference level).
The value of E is 4026.0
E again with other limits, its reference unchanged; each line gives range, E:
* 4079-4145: 4130.0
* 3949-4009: 3966.0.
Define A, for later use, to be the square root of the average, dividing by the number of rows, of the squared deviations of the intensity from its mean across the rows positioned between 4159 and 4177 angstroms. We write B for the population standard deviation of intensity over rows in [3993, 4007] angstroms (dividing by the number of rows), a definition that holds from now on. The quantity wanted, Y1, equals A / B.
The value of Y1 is 1.4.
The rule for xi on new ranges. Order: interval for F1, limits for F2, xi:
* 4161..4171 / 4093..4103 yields 99.2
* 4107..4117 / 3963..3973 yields 99.3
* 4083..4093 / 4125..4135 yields 99.0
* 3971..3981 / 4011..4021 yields 98.9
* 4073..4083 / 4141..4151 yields 98.9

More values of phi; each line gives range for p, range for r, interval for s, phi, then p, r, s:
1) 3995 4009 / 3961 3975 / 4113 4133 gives -51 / 46.0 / 49.3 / 45.1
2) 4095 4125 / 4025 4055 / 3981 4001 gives -41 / 46.9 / 40.9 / 47.6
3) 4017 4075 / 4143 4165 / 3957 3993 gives -29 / 44.8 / 34.6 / 51.2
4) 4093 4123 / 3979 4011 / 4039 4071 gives -47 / 46.8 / 44.5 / 44.7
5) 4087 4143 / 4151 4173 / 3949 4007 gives -32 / 45.7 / 35.1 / 49.6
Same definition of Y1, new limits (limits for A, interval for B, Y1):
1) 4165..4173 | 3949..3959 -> 0.9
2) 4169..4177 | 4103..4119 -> 0.4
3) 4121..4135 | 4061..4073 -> 4.1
